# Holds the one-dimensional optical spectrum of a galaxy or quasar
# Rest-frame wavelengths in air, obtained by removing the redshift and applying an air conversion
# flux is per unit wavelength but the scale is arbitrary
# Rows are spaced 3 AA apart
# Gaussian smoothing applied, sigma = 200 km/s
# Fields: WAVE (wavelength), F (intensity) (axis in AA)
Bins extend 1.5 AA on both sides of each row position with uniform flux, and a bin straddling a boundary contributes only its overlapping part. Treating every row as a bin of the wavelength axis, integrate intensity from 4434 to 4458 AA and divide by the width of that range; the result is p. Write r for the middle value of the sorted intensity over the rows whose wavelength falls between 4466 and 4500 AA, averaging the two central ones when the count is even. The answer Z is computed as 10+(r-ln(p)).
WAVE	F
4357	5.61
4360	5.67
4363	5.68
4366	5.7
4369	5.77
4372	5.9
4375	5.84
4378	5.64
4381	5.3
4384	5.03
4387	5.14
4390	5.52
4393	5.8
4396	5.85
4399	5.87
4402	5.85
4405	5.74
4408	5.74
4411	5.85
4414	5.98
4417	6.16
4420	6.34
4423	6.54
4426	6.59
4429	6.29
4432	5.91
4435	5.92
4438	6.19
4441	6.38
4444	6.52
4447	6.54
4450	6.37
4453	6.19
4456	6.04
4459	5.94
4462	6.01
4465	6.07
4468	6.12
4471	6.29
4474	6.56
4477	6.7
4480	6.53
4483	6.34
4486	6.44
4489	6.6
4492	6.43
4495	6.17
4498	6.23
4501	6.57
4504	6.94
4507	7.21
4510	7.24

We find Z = 14.6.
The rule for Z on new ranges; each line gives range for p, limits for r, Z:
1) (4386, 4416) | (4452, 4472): 14.3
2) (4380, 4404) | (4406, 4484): 14.5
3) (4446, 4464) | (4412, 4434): 14.5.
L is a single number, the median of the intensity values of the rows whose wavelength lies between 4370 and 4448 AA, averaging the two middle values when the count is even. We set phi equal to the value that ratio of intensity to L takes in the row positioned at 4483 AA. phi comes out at 1.08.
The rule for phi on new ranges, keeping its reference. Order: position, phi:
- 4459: 1.01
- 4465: 1.03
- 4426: 1.12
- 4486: 1.09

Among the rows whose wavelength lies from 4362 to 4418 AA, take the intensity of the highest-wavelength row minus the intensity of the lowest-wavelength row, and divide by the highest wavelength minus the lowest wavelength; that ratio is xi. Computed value 0.009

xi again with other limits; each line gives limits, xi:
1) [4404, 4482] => 0.011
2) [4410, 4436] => 0.003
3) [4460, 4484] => 0.016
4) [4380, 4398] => 0.037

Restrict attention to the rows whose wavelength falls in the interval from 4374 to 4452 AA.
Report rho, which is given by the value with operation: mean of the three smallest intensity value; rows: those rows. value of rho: 5.2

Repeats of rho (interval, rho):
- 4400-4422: 5.8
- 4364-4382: 5.5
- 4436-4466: 6.0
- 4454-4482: 6.0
